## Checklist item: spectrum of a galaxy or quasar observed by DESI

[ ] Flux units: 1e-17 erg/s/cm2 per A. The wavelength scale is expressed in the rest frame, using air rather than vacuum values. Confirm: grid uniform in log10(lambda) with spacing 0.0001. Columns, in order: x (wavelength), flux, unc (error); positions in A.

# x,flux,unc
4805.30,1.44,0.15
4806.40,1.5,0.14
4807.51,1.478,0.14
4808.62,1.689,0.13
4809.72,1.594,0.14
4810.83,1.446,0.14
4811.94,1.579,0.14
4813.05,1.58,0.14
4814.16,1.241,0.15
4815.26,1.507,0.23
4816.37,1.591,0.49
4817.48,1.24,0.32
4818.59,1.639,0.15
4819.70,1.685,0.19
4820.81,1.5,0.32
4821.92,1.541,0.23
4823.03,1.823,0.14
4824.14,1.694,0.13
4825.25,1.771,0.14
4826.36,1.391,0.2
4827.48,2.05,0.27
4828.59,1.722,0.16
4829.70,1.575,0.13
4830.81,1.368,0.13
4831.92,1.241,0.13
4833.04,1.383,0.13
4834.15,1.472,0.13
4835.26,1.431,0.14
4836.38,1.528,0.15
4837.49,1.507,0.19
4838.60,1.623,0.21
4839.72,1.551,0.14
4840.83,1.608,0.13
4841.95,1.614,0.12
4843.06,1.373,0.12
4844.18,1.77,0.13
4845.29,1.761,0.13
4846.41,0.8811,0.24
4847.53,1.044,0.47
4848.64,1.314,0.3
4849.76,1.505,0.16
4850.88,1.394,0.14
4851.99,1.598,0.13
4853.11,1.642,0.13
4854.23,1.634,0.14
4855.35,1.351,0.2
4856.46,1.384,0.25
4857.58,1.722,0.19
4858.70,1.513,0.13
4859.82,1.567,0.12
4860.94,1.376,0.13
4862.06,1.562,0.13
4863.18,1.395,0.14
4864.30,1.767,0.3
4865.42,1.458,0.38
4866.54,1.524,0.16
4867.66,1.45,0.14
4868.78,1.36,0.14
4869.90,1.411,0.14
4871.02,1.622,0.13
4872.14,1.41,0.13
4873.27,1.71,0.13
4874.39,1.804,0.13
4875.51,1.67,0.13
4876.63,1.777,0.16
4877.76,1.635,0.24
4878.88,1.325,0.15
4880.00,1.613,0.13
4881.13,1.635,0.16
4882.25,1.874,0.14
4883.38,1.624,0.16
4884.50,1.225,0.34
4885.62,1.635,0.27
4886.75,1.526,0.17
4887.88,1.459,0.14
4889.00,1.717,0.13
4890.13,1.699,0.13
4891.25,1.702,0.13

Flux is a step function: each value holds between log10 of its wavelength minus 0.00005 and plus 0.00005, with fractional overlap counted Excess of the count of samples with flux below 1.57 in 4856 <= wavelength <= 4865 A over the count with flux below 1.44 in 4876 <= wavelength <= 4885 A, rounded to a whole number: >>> 4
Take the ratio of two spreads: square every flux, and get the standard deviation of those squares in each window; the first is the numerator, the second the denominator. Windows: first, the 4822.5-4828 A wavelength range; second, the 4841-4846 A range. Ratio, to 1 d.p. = 1.4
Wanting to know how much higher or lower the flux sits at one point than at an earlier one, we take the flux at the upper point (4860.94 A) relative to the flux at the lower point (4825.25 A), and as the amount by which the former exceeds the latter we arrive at -0.4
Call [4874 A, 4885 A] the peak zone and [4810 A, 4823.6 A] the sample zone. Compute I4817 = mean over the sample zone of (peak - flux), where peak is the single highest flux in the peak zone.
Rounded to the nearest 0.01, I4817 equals 0.34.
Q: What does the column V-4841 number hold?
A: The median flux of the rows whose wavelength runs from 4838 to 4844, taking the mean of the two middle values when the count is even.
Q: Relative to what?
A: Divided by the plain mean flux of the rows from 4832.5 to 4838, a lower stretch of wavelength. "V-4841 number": 1.10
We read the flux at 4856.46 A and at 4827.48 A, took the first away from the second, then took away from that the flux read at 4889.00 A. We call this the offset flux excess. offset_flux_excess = -1.05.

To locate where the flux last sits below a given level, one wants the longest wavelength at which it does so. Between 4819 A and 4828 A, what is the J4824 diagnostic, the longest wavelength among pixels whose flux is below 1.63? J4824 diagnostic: 4826.36 A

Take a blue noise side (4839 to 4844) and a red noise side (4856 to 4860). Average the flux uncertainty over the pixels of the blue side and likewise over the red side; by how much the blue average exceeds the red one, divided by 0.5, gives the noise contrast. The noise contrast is -0.090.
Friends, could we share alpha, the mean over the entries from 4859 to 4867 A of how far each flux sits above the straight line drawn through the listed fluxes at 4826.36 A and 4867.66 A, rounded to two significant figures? 0.078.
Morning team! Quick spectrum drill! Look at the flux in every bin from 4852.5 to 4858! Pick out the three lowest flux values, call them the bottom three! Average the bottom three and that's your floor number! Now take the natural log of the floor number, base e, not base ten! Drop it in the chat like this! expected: 0.38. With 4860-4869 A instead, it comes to 0.32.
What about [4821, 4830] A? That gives 0.41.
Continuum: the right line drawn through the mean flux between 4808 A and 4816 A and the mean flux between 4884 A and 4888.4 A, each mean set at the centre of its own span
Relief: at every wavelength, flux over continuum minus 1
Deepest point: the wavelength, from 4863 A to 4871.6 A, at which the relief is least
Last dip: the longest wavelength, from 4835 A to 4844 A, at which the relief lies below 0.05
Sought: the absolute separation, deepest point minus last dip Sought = 25.7 A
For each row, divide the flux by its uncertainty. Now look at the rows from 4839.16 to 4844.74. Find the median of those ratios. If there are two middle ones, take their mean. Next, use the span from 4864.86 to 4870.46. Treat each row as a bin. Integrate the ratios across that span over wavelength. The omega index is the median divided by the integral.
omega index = 0.254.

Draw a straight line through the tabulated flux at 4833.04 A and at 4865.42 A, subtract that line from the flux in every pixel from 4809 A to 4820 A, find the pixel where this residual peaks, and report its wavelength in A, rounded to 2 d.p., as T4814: 4819.70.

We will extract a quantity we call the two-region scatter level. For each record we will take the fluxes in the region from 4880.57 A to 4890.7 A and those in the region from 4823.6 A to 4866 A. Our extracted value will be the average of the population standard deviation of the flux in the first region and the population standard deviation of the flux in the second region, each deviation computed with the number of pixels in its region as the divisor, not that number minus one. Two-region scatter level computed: 0.19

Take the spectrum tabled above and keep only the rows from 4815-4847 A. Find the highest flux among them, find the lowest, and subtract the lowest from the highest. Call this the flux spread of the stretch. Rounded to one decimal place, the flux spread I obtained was 1.2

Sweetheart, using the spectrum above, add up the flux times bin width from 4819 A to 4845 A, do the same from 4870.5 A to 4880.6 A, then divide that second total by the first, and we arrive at 0.4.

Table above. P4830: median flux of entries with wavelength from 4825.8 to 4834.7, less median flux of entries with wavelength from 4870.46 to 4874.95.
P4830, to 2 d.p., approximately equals -0.23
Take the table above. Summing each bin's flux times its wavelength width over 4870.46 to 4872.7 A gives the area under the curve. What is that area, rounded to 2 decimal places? 3.40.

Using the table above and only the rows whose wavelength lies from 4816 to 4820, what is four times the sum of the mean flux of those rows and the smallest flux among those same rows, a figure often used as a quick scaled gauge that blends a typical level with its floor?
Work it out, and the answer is 11.1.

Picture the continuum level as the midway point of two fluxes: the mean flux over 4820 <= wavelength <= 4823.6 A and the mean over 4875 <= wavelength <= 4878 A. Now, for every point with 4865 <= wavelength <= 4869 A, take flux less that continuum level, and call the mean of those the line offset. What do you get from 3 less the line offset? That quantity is 3.21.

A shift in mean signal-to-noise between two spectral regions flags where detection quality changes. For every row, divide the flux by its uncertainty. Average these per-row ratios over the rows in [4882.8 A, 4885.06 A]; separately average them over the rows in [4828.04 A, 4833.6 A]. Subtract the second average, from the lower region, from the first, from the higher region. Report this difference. -3.8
